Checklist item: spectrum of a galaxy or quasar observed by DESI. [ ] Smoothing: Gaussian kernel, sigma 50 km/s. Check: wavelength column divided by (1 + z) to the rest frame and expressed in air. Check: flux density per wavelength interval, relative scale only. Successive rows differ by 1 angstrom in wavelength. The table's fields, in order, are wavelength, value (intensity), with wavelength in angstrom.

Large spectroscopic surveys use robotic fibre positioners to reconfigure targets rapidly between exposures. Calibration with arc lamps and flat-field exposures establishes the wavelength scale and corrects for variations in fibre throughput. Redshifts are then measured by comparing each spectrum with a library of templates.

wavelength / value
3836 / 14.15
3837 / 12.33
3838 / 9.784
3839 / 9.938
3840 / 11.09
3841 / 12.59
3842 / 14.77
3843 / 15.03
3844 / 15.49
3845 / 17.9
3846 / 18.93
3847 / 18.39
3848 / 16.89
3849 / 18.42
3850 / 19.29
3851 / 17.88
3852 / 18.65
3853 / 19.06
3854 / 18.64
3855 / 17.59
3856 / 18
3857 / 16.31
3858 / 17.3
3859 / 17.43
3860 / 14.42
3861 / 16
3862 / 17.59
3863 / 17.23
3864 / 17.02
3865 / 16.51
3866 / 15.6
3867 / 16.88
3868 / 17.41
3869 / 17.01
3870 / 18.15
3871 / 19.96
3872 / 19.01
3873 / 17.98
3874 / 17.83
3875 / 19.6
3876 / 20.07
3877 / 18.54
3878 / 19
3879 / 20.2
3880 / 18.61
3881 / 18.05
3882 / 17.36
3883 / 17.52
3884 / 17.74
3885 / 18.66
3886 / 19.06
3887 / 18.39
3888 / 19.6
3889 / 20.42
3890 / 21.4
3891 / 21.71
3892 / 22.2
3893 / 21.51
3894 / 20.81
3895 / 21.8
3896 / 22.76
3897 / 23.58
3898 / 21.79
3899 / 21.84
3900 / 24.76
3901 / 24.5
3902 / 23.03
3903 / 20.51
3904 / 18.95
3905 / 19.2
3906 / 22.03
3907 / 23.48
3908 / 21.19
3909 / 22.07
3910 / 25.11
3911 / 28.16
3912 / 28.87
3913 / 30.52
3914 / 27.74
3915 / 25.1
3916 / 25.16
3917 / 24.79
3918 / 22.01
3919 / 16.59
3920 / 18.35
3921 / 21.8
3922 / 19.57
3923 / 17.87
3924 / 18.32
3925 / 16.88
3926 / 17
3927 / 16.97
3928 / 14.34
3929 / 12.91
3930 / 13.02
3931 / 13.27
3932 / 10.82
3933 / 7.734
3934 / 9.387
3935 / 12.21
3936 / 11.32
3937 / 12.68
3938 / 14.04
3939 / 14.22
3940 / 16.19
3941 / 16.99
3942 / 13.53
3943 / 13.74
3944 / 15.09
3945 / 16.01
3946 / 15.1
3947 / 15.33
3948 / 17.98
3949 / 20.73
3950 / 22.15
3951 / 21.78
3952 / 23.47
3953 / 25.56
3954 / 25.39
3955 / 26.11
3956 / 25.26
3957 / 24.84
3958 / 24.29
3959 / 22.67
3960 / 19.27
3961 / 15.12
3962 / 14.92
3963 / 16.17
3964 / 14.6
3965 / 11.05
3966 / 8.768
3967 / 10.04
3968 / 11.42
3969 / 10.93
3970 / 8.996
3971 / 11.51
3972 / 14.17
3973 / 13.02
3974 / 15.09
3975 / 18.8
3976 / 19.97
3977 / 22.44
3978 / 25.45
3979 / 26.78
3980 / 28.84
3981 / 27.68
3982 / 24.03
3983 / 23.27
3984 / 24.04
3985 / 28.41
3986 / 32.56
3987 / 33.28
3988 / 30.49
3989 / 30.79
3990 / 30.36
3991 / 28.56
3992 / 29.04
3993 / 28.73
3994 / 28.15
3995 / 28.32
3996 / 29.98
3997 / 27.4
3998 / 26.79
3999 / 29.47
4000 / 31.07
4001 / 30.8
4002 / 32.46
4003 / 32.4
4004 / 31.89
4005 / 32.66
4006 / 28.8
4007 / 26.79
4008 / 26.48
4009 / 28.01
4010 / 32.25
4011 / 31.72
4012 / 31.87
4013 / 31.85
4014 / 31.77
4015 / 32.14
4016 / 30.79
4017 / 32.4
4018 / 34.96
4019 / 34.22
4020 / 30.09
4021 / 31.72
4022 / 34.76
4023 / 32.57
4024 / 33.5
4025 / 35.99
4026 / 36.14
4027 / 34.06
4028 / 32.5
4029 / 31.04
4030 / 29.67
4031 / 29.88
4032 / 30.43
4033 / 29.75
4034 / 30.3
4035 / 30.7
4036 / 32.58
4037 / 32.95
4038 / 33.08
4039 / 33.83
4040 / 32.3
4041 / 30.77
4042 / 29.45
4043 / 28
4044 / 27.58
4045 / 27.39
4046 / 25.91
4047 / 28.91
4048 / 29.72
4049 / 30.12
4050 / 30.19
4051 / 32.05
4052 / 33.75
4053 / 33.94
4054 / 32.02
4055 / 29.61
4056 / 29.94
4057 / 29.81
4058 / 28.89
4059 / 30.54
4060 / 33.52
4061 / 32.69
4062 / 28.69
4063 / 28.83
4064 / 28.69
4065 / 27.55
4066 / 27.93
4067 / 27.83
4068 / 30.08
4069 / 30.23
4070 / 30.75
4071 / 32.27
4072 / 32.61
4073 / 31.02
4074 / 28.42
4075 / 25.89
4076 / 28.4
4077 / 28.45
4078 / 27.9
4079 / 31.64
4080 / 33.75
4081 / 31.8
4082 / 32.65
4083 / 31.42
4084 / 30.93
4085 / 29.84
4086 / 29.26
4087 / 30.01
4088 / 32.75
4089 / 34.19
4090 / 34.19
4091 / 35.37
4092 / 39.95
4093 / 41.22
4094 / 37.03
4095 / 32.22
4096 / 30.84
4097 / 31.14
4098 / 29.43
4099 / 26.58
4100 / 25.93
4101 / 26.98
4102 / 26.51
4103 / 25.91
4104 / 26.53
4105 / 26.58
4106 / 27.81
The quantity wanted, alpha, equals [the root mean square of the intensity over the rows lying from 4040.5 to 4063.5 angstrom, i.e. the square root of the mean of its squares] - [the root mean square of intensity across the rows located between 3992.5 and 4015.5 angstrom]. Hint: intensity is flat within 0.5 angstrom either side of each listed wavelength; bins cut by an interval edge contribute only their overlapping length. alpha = 0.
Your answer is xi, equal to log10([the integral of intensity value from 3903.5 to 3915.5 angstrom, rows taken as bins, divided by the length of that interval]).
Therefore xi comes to 1.39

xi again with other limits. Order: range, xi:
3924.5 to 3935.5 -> 1.12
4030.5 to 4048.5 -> 1.48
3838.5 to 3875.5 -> 1.23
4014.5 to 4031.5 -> 1.51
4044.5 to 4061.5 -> 1.48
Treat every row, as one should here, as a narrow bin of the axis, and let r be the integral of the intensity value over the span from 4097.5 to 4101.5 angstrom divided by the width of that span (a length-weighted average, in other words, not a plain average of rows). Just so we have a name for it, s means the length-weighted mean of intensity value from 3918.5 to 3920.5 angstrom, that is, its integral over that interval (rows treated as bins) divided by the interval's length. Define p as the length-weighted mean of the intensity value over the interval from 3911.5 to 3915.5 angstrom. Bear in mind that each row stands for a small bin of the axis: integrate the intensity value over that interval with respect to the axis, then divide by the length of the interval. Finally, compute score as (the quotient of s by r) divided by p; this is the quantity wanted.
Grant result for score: 0.02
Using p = 28.1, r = 27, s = 17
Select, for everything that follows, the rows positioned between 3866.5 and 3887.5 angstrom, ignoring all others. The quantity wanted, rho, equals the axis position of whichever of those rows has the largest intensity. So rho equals 3879 angstrom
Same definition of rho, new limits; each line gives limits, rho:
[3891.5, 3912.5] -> 3912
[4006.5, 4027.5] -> 4026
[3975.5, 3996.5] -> 3987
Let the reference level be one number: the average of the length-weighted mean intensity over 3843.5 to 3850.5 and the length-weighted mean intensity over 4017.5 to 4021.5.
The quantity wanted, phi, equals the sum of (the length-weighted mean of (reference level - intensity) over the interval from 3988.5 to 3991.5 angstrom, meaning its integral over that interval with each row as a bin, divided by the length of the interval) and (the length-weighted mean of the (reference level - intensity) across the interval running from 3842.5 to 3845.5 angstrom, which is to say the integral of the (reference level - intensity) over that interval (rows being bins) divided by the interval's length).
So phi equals 4.6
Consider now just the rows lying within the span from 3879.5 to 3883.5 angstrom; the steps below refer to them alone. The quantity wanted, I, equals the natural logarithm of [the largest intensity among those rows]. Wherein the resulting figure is 2.9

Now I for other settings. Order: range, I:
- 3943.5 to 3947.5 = 2.8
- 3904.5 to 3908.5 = 3.2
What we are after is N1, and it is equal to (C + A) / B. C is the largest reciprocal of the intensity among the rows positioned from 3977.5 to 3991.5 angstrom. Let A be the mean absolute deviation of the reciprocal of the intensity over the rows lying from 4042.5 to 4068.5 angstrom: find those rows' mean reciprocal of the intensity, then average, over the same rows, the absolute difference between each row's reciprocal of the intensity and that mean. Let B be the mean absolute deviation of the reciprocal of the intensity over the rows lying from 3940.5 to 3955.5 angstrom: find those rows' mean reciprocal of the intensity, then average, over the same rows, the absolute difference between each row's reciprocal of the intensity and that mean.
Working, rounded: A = 0.002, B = 0.011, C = 0.043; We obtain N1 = 4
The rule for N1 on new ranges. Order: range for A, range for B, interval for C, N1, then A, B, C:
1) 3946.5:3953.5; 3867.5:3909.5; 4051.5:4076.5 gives 10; 0.007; 0.004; 0.039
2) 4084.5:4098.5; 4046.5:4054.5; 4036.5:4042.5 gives 22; 0.003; 0.002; 0.034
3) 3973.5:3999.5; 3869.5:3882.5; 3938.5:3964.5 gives 36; 0.006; 0.002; 0.074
